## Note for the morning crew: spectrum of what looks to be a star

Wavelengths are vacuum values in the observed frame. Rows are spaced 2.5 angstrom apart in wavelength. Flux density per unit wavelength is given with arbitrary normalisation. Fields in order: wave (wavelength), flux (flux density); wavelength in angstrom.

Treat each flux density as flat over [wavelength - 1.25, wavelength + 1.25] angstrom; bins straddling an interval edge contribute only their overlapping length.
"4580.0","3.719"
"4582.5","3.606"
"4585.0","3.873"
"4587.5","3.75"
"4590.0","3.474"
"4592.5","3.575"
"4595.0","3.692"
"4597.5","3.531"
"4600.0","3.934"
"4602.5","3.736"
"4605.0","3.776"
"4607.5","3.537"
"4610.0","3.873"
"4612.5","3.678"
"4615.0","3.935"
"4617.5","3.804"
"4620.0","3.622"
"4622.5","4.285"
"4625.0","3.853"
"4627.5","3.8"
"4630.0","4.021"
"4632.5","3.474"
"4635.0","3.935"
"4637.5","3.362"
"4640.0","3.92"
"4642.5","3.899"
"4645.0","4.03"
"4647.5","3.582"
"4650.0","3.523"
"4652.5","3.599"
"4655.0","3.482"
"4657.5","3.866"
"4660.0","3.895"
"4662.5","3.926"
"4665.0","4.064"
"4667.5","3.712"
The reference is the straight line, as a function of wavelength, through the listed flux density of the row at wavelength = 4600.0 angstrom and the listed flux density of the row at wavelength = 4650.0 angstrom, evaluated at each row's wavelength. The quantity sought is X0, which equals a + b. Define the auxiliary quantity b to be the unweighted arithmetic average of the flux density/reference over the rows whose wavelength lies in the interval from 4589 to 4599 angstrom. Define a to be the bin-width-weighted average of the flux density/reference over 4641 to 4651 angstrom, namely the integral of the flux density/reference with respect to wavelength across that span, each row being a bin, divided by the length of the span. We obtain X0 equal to 1.95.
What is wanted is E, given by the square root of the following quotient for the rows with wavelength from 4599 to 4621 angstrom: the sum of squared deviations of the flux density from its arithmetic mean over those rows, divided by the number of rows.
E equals 0.13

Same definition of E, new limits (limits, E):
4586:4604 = 0.15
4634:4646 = 0.24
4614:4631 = 0.19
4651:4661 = 0.18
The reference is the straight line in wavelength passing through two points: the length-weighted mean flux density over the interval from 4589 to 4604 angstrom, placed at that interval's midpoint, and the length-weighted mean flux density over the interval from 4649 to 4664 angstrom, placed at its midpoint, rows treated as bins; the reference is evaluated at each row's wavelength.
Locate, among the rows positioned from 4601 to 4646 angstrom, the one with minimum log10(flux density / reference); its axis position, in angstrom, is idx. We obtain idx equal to 4637.5 angstrom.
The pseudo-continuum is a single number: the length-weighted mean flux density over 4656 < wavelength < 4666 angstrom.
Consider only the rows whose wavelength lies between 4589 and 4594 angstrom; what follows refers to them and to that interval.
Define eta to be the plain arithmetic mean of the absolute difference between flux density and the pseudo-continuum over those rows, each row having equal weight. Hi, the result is 0.40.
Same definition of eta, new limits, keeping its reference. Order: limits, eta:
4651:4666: 0.17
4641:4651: 0.22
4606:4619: 0.16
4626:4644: 0.18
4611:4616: 0.13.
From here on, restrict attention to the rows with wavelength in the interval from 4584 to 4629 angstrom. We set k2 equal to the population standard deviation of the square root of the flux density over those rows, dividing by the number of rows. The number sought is 0.048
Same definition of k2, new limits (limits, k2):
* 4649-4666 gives 0.054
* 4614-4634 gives 0.059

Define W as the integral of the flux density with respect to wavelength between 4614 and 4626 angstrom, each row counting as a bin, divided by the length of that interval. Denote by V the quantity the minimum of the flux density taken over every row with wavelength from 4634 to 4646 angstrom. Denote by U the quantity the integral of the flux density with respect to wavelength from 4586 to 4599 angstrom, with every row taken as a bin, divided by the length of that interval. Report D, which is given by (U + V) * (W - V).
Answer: 3.8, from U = 3.62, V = 3.362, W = 3.90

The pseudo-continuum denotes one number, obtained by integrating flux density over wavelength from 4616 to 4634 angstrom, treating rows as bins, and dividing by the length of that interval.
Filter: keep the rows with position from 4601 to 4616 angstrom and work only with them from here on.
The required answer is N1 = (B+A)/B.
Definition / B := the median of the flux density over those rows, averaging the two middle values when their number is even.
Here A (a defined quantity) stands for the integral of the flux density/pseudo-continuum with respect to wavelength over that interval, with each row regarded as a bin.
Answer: 4.91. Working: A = 14.7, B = 3.76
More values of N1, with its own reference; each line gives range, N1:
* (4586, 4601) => 4.93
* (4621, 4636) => 4.90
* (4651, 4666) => 4.82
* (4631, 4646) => 4.77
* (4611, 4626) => 4.94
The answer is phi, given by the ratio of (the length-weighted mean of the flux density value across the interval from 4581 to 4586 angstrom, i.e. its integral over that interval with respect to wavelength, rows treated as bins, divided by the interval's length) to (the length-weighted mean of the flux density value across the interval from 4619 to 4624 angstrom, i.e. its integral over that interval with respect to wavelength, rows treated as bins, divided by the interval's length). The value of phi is 0.94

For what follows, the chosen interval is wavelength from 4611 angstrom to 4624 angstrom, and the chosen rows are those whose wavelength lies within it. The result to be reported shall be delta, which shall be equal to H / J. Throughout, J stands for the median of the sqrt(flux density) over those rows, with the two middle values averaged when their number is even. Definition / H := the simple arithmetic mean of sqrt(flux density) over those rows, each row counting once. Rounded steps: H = 1.965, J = 1.95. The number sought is 1.007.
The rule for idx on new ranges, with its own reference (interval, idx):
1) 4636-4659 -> 4637.5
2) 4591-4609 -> 4607.5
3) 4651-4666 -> 4655.0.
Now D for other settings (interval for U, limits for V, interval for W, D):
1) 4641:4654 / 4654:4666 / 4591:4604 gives 1.5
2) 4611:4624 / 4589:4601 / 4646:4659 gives 1.1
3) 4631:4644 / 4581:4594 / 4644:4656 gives 1.2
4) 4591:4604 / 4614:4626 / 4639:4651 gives 1.3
